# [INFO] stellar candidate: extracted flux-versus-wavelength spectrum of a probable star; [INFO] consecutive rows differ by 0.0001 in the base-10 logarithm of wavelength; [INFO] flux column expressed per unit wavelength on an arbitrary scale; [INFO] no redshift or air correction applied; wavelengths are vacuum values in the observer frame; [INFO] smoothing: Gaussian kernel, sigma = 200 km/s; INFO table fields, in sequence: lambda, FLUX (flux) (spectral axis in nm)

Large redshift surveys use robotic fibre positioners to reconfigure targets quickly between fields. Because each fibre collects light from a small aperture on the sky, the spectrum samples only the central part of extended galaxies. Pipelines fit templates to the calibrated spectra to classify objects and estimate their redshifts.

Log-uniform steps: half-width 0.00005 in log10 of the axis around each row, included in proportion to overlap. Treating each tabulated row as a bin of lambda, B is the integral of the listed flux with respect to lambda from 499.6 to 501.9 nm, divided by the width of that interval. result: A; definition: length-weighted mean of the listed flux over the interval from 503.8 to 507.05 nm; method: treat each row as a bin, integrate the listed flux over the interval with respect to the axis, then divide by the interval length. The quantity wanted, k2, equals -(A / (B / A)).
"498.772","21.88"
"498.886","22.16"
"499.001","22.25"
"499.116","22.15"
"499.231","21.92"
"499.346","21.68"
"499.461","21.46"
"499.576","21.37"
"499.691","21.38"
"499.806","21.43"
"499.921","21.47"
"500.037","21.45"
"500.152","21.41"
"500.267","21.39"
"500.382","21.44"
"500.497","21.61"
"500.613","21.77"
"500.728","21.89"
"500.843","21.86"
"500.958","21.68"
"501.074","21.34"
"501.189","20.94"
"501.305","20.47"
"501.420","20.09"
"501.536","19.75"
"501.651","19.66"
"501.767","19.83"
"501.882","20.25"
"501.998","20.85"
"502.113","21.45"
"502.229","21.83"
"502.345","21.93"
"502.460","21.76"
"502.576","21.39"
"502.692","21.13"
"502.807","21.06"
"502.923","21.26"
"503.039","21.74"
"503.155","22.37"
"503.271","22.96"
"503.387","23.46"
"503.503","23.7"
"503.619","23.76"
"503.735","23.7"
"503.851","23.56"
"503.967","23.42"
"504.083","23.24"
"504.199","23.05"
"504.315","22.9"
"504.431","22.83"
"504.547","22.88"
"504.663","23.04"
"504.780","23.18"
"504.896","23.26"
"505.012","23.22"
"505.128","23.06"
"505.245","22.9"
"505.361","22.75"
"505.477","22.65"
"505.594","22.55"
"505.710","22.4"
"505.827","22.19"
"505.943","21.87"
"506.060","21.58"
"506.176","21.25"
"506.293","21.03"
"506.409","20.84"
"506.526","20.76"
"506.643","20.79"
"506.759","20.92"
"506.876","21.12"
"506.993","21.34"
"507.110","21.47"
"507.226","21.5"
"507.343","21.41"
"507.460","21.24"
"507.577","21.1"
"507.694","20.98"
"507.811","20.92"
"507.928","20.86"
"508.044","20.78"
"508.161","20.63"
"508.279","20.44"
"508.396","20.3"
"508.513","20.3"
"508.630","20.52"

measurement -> -23.6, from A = 22.3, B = 21.1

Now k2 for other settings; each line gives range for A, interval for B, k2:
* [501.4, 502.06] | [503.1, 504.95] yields -17.4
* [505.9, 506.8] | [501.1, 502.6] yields -21.5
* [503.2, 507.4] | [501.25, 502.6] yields -24.2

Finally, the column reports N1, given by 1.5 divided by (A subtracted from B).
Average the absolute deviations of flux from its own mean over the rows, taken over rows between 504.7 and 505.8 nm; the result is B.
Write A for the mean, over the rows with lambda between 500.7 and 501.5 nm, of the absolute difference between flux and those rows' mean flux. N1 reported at -4.7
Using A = 0.58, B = 0.26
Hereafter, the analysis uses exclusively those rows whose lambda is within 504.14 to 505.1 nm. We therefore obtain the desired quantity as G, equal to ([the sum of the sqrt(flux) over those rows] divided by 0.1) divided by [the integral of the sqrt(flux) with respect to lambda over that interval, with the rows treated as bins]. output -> 83.3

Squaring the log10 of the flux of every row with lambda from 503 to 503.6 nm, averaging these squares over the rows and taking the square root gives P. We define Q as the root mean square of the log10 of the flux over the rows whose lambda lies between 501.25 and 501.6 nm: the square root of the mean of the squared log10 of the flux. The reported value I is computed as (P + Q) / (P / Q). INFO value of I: 2.55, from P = 1.359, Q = 1.30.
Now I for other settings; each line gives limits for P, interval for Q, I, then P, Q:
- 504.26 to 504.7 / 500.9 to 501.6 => 2.59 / 1.360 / 1.32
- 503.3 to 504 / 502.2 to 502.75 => 2.63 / 1.373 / 1.33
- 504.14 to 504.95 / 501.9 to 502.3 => 2.63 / 1.362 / 1.33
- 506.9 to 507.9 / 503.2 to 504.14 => 2.79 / 1.327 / 1.37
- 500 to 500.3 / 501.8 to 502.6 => 2.66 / 1.331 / 1.33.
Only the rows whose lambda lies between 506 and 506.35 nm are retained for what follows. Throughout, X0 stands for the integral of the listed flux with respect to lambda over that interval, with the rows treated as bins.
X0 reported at 7.4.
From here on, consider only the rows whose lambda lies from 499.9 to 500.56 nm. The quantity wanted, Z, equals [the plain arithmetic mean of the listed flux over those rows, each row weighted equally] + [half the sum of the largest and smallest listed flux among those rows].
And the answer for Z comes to 43.0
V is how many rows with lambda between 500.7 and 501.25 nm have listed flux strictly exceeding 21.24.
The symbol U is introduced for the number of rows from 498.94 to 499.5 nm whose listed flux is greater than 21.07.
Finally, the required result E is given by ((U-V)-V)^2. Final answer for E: 9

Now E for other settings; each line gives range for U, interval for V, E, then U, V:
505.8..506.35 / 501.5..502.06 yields 16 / 4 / 0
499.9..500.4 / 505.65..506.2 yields 25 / 5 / 5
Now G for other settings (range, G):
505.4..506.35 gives 84.2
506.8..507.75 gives 84.3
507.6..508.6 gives 80.0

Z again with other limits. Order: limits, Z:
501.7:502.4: 41.9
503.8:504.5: 46.4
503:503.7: 45.7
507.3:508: 42.2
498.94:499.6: 43.6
